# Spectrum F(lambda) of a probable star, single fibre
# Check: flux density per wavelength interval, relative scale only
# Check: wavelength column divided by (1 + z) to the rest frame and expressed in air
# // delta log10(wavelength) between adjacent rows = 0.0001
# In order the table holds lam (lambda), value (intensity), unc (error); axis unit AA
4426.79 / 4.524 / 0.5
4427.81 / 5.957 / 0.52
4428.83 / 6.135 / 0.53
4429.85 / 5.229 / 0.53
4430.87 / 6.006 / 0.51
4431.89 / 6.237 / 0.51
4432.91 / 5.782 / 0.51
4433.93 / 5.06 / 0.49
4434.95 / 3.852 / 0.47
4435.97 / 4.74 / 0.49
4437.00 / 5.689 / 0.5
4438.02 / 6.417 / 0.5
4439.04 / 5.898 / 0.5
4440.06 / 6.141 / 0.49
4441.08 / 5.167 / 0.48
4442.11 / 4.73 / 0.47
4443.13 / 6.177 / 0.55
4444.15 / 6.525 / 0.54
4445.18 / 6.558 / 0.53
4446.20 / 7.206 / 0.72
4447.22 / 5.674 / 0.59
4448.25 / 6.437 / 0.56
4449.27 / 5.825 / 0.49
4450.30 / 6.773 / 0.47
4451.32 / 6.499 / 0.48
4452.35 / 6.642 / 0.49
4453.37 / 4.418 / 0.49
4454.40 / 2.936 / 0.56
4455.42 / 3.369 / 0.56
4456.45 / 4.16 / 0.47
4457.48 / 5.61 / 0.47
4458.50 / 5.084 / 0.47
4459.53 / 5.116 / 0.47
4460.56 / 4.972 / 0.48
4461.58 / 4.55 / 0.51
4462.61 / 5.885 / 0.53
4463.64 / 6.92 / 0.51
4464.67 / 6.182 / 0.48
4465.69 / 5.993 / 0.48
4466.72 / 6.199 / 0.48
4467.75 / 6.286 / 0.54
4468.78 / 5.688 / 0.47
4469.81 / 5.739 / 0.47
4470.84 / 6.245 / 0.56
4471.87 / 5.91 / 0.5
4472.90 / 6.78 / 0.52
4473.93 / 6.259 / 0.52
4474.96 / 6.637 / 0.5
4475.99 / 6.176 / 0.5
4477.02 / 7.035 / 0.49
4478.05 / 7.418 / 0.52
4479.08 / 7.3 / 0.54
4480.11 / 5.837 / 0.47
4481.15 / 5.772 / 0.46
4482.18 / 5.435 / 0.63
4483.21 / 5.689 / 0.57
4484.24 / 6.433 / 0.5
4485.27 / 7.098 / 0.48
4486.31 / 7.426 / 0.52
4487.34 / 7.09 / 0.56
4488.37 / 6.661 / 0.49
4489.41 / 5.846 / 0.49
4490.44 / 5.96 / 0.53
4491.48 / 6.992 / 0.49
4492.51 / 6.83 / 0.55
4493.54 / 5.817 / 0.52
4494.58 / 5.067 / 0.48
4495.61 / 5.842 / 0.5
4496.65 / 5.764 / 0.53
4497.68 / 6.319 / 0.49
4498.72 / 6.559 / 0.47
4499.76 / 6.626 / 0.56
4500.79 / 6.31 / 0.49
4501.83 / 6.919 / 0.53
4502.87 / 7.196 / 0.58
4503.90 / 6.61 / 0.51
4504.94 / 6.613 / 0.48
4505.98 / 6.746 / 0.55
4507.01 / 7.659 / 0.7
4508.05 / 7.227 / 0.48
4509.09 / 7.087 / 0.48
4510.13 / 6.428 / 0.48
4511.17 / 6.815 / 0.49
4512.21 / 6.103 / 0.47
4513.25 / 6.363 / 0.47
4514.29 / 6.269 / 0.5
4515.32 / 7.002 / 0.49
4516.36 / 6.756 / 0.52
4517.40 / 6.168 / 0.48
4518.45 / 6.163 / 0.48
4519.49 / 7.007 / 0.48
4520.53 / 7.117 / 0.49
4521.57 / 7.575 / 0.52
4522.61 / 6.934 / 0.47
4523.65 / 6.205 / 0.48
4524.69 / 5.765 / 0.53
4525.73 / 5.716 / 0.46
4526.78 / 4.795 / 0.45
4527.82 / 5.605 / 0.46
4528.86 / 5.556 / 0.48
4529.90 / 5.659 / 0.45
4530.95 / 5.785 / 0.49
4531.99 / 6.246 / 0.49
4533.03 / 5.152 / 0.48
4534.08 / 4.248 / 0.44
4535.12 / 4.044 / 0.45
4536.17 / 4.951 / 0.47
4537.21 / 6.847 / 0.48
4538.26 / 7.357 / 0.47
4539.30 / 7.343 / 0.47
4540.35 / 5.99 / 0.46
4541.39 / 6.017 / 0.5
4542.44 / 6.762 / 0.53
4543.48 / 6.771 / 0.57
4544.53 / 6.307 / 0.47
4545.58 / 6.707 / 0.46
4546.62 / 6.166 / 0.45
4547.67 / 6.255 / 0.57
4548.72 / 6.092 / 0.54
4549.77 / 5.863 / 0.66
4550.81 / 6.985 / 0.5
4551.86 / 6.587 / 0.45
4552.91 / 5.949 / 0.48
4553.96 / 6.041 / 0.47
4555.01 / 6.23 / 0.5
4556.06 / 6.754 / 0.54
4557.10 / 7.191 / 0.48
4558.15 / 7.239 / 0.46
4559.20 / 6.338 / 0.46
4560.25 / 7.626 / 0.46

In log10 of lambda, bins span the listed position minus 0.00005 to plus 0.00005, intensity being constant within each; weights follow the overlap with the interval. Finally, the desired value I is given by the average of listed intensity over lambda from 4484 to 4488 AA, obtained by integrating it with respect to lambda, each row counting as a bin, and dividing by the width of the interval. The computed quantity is 7.04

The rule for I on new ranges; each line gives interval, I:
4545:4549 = 6.31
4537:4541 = 6.86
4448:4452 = 6.39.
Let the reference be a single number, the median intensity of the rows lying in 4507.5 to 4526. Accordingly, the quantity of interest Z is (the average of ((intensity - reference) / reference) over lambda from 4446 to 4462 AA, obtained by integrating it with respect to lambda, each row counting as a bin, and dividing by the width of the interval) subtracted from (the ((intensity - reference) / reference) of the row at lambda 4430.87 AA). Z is 0.1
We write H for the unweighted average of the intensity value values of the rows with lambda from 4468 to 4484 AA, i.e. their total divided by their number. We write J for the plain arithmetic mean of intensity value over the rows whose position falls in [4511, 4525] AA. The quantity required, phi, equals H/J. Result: 0.95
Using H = 6.26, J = 6.6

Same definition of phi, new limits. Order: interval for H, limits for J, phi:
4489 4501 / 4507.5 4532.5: 0.97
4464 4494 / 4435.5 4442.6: 1.15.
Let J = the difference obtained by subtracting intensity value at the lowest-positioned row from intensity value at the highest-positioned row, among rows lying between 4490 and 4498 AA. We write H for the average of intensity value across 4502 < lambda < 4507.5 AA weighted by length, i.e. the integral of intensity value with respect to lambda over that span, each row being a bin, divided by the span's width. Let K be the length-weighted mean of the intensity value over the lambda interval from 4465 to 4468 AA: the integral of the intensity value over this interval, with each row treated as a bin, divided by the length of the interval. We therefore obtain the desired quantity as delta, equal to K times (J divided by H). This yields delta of 0.3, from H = 6.97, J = 0.4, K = 6.2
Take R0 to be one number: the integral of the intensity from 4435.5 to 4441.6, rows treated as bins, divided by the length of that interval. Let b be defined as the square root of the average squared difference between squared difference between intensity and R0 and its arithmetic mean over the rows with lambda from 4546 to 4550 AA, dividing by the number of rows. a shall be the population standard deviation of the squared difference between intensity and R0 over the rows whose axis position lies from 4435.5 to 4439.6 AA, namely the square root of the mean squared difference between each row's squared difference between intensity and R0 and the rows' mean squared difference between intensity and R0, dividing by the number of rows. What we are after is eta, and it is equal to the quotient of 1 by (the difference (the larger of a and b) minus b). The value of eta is 4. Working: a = 0.4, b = 0.11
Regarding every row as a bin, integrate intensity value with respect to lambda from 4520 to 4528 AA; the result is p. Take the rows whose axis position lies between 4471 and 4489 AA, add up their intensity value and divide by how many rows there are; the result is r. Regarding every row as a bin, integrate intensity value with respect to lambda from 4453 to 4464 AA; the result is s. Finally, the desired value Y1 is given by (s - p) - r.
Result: -4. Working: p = 50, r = 6.5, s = 53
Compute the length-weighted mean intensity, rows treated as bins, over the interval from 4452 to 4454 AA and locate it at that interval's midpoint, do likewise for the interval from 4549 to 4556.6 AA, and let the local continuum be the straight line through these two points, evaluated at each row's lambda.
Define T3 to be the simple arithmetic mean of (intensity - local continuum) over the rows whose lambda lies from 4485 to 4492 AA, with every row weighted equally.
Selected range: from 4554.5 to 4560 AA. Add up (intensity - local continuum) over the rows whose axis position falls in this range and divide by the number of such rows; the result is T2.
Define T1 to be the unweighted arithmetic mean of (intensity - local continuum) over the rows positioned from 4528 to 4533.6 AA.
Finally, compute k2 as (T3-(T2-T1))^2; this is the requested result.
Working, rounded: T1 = -0.4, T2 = 0.36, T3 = 1.06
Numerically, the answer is 0.1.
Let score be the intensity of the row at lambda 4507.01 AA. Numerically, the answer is 7.659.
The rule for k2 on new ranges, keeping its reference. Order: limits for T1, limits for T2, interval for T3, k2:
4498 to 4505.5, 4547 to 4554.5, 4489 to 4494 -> 2.4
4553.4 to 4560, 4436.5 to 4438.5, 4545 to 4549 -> 0.4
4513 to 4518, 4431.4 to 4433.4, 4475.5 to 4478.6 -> 0.9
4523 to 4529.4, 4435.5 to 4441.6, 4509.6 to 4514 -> 0.2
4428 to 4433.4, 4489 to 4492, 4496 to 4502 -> 0.8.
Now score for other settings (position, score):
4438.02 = 6.417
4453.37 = 4.418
